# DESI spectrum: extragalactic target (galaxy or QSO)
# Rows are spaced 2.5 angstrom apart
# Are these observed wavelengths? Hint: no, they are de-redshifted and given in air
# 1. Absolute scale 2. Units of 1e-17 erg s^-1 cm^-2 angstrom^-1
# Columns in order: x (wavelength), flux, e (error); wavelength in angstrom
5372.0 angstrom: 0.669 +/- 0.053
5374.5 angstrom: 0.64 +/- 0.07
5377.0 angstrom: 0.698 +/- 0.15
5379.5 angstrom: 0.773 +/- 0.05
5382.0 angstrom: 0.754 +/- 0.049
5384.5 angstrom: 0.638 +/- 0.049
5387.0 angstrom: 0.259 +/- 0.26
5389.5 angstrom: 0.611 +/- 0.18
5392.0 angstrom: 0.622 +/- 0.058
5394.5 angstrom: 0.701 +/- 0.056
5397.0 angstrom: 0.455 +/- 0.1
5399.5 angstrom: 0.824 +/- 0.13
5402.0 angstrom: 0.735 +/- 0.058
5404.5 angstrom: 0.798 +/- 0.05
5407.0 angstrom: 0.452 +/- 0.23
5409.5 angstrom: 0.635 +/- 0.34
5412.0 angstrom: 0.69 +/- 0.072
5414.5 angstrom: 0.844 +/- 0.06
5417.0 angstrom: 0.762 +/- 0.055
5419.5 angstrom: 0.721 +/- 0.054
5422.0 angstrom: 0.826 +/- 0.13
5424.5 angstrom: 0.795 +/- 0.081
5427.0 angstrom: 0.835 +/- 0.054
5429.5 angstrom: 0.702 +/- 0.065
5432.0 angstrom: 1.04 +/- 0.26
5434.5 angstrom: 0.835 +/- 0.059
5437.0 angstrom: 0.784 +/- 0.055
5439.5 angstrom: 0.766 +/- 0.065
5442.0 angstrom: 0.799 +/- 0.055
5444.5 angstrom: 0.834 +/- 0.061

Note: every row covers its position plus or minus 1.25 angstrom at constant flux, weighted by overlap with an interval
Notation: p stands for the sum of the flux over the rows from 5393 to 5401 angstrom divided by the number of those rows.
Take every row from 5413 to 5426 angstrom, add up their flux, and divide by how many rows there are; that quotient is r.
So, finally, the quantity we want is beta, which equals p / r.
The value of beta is 0.8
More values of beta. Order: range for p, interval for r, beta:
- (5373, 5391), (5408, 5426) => 0.8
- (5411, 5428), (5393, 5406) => 1.1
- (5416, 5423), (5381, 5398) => 1.3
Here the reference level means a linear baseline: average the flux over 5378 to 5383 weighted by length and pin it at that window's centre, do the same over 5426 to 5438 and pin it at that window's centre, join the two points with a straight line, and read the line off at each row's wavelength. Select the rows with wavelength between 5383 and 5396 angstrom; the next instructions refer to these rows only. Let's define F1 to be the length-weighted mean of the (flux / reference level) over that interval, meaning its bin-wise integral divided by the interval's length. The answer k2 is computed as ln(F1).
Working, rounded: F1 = 0.73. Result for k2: -0.31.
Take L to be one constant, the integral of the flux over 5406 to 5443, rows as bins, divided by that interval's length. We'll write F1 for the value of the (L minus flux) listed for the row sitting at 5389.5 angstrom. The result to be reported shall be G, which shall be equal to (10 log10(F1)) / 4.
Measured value -2.0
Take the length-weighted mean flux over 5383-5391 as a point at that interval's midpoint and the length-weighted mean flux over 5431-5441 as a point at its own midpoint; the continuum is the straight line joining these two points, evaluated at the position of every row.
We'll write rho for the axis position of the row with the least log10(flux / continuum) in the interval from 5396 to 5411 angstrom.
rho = 5407.0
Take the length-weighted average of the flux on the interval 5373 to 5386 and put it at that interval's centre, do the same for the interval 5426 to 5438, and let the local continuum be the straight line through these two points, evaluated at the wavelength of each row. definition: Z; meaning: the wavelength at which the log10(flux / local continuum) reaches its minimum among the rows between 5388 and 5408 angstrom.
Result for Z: 5407.0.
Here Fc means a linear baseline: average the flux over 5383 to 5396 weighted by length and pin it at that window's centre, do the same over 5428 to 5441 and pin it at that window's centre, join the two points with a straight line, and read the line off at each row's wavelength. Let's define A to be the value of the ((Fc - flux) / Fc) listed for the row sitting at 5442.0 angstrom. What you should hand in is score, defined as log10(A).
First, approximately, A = 0.08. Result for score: -1.1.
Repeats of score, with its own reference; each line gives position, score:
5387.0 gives -0.3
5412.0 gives -2.0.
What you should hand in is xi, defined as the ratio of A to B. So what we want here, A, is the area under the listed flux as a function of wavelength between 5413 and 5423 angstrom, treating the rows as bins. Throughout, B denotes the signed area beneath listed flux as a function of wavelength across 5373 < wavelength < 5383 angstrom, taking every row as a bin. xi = 1.10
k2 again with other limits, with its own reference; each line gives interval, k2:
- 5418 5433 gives -0.02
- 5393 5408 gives -0.18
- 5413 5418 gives -0.02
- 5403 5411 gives -0.23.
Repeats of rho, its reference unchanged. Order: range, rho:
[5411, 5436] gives 5429.5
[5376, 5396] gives 5387.0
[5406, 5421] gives 5407.0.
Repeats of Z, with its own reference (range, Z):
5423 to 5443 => 5429.5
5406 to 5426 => 5407.0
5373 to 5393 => 5387.0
